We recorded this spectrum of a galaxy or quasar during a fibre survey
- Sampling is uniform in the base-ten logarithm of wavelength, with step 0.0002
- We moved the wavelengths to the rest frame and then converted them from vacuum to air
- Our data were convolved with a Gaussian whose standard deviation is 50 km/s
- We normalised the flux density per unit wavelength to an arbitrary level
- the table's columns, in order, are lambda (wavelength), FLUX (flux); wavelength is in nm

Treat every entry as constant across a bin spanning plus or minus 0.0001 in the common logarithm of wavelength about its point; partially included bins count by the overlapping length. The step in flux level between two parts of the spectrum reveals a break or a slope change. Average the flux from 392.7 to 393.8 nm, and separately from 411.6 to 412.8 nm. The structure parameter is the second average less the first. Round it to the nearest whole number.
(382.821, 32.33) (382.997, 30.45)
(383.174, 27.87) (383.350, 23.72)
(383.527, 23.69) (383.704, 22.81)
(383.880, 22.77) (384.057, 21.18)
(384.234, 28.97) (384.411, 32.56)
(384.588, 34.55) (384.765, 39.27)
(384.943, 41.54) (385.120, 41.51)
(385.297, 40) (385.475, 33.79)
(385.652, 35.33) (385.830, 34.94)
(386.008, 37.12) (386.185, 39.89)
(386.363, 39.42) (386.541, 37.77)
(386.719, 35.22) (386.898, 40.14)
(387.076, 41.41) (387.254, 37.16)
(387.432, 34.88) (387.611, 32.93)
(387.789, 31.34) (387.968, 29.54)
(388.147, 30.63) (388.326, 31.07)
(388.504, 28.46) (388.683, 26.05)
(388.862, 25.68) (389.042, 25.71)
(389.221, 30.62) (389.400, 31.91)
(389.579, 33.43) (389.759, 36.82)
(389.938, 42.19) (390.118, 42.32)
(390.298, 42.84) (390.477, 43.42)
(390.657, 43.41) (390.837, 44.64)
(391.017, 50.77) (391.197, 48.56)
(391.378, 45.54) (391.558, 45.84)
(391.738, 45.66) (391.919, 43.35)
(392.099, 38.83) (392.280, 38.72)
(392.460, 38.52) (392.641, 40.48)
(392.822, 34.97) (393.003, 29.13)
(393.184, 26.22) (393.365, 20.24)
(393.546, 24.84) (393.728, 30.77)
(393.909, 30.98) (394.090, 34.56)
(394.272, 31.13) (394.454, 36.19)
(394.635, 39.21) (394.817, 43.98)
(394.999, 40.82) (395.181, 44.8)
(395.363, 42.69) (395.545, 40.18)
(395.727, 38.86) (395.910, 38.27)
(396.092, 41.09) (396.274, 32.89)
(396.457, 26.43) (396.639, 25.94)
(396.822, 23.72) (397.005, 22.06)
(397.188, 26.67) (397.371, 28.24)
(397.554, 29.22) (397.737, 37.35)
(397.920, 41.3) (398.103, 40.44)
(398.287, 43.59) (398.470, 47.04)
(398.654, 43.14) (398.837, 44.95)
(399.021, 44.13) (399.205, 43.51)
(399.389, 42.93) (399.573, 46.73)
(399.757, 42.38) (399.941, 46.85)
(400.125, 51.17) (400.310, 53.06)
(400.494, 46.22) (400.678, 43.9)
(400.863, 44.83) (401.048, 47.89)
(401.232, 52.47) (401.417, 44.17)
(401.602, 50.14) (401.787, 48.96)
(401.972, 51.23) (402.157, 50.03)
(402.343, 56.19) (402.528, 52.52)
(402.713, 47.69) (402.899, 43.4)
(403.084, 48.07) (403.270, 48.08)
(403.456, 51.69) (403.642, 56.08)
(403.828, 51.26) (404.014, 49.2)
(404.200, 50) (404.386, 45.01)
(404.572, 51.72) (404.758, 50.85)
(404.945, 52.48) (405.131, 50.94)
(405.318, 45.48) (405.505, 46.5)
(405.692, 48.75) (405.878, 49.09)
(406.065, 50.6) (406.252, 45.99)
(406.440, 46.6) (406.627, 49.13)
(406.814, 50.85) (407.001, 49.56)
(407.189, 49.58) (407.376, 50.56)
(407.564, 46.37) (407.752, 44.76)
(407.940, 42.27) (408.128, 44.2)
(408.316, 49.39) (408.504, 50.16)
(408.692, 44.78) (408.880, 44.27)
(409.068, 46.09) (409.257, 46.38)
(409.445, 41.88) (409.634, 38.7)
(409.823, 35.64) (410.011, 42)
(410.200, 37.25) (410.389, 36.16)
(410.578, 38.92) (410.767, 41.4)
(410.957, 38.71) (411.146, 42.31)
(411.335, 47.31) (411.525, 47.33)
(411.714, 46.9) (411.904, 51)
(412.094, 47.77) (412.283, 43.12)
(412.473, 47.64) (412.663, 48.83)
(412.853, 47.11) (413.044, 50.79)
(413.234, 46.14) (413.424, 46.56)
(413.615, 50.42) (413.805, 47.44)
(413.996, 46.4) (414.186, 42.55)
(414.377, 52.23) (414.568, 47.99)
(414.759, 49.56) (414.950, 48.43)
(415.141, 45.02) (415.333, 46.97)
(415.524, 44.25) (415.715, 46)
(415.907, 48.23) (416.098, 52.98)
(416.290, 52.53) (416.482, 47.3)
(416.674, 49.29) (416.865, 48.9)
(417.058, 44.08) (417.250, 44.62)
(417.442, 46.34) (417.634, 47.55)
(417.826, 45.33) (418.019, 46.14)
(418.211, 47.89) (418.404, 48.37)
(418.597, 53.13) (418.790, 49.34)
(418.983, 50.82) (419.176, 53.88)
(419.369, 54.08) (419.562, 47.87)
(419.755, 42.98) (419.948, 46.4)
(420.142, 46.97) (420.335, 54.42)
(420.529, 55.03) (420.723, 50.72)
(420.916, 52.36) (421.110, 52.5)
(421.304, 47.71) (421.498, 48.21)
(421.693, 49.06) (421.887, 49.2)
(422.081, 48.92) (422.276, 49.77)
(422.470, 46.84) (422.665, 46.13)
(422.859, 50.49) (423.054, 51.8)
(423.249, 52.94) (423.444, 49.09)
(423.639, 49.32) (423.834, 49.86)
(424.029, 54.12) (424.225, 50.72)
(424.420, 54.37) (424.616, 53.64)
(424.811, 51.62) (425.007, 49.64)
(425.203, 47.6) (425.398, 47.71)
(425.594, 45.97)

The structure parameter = 20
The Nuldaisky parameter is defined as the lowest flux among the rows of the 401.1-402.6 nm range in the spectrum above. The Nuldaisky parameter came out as 44.17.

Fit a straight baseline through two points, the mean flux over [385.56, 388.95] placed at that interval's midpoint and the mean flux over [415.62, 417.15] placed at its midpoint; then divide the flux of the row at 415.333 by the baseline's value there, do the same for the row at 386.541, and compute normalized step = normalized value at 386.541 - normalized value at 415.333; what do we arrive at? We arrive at 0.1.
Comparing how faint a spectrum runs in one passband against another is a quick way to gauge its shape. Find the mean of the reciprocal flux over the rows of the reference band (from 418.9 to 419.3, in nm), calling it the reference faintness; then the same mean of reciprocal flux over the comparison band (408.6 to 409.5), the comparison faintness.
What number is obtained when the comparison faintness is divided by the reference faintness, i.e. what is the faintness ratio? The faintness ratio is 1.17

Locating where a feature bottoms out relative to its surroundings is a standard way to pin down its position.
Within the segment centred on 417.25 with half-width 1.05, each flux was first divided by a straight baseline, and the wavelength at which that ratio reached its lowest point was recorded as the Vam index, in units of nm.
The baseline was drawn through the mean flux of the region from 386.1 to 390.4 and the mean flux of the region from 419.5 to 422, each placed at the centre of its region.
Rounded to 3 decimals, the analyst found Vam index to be 417.058 nm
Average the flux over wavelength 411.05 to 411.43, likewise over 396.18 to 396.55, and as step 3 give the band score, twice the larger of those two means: 90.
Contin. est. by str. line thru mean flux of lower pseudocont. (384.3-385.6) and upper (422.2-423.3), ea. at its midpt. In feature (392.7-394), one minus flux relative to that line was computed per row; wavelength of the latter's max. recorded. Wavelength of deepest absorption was 393.365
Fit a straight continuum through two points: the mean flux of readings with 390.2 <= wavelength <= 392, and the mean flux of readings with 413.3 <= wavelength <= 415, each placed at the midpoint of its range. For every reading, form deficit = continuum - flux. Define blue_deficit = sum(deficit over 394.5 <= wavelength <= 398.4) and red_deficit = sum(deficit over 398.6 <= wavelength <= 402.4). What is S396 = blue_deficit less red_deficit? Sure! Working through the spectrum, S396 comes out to 238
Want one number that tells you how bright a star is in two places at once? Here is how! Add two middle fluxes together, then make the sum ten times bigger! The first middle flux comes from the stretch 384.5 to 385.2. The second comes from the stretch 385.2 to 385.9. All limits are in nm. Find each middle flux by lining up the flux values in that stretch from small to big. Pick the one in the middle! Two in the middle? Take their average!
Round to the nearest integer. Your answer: 755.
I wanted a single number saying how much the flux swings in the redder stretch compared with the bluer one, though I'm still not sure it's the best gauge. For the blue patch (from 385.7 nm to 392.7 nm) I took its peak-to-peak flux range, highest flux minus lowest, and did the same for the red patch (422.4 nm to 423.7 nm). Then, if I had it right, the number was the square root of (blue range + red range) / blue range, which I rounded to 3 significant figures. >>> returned 1.13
